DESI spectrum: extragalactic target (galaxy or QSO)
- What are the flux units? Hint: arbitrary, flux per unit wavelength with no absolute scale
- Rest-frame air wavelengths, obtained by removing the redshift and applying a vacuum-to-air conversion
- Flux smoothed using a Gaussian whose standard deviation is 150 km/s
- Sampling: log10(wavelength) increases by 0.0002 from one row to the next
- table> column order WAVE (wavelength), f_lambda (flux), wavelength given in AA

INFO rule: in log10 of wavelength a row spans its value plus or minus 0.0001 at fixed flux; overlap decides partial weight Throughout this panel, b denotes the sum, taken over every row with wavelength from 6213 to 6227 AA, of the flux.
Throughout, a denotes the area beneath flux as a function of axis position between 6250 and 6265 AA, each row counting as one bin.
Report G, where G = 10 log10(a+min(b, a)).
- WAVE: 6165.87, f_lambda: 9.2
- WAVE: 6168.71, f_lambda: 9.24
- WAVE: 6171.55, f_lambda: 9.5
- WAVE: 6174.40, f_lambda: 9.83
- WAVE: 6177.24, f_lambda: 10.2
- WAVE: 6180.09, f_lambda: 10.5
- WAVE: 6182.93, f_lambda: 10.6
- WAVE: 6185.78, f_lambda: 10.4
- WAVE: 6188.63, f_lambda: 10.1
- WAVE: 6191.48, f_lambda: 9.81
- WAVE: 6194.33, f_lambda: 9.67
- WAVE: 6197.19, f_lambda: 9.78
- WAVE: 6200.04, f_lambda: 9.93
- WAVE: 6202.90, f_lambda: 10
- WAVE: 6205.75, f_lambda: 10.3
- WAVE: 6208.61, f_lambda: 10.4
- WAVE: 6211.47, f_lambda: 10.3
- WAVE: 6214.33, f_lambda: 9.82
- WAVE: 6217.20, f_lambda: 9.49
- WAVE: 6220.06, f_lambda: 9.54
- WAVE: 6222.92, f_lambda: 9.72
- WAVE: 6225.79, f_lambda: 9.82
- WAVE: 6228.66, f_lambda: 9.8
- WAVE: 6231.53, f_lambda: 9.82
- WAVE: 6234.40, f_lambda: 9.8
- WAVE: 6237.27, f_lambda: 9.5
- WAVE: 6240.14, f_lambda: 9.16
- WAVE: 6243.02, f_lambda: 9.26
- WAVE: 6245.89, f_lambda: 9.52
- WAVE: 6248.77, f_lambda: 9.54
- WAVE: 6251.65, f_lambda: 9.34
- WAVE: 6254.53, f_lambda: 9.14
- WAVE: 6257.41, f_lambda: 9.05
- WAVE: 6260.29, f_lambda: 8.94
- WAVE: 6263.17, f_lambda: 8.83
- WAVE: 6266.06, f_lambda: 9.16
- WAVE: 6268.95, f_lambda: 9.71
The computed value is 22.7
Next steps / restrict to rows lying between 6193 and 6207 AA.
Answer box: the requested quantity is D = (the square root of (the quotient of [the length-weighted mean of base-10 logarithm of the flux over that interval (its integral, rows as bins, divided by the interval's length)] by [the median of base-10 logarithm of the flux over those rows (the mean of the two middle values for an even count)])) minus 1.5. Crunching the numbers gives -0.500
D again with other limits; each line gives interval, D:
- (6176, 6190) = -0.501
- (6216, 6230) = -0.501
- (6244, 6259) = -0.501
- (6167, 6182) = -0.499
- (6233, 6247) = -0.501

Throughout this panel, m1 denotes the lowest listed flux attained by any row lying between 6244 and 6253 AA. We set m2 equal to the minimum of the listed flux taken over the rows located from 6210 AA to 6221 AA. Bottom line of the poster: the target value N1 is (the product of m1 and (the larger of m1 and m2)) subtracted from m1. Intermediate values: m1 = 9.34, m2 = 9.49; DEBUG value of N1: -79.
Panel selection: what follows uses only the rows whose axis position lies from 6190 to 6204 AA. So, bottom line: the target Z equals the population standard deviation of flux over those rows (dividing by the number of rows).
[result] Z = 0.12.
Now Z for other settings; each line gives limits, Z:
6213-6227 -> 0.14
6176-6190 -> 0.19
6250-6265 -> 0.17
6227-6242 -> 0.26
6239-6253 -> 0.15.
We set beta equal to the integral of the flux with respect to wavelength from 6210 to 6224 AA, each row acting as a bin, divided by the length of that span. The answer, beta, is 9.8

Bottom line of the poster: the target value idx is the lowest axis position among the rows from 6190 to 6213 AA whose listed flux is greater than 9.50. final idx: 6191.48 AA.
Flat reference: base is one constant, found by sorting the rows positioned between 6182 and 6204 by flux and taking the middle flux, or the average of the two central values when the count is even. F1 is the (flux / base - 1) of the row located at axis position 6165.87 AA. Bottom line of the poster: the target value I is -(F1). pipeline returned 0.08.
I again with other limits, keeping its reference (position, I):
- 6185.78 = -0.04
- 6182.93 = -0.06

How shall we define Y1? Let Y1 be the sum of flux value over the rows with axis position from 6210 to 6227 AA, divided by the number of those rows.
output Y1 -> 9.78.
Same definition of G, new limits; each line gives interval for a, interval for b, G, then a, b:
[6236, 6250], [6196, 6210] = 22.6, 131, 50.4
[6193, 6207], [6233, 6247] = 22.7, 139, 47.2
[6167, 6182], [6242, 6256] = 22.9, 148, 46.8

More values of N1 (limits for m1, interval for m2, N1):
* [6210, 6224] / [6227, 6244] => -81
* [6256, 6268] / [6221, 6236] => -77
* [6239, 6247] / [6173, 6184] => -81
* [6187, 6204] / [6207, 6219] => -84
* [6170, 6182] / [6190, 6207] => -82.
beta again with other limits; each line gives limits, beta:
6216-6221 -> 9.5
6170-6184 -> 10.1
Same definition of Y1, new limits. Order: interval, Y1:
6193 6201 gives 9.79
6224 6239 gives 9.75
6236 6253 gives 9.39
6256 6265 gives 8.94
